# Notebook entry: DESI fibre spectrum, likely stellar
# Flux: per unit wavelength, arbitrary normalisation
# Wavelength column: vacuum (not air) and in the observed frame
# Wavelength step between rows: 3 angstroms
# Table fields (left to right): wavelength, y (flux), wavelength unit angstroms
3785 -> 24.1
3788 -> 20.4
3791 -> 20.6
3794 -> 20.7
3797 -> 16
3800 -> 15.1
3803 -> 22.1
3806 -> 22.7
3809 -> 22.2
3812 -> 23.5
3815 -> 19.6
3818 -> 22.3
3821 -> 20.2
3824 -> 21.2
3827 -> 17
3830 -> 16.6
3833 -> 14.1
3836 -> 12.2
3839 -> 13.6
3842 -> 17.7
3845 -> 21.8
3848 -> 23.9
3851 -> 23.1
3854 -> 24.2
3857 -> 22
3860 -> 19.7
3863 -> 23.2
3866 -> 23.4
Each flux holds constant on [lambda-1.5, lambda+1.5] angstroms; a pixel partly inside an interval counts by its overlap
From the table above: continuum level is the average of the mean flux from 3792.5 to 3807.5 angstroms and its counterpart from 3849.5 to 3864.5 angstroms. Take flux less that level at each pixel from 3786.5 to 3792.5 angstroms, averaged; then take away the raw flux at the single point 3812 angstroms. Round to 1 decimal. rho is -23.9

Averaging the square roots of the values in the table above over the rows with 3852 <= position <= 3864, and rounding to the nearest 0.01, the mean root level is 4.72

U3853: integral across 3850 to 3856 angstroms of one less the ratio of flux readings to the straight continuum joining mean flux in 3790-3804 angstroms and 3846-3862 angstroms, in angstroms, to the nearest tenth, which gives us -0.3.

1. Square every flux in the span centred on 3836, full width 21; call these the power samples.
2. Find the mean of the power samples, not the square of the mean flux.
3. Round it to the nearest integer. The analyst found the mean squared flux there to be 269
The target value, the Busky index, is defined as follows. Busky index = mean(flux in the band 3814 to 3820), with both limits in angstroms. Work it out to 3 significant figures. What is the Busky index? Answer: 21.0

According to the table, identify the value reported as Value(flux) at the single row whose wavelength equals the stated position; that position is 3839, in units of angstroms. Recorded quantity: 13.6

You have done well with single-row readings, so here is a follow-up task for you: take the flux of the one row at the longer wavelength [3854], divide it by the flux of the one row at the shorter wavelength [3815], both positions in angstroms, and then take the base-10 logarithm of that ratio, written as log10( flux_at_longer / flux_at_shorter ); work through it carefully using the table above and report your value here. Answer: 0.09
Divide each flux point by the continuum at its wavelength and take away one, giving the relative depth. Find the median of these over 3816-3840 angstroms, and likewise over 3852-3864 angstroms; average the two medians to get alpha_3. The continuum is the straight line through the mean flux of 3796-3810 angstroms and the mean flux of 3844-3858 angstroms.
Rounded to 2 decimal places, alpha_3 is -0.13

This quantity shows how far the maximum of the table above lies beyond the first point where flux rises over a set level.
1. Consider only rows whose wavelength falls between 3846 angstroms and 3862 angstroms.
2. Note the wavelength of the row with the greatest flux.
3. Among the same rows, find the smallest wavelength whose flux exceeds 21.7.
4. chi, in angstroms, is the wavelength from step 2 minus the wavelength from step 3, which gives 6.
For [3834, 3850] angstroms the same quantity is 3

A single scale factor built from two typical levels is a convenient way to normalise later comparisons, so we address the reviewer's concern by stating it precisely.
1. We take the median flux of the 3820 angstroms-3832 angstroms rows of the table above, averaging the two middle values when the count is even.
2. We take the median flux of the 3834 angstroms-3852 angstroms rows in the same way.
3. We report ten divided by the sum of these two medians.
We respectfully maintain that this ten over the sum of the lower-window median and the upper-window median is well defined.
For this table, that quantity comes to 0.26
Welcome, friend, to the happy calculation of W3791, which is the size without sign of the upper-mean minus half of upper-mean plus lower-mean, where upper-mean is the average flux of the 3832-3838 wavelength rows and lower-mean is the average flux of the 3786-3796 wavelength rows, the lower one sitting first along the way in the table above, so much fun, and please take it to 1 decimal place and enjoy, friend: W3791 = 3.7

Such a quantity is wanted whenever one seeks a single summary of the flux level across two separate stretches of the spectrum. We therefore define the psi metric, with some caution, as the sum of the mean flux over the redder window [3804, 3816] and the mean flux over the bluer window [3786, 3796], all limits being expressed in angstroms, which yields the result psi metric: 42.6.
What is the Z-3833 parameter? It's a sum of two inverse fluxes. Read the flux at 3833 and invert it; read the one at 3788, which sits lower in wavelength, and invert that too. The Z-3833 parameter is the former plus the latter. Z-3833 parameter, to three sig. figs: 0.120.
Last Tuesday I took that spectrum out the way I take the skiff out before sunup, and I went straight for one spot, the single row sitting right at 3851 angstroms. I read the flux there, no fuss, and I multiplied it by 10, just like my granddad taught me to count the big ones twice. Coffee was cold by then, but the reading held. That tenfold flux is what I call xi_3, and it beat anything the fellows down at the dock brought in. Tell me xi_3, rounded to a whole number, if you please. 231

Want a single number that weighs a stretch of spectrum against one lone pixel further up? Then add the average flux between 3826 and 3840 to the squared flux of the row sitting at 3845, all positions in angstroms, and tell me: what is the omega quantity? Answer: 490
